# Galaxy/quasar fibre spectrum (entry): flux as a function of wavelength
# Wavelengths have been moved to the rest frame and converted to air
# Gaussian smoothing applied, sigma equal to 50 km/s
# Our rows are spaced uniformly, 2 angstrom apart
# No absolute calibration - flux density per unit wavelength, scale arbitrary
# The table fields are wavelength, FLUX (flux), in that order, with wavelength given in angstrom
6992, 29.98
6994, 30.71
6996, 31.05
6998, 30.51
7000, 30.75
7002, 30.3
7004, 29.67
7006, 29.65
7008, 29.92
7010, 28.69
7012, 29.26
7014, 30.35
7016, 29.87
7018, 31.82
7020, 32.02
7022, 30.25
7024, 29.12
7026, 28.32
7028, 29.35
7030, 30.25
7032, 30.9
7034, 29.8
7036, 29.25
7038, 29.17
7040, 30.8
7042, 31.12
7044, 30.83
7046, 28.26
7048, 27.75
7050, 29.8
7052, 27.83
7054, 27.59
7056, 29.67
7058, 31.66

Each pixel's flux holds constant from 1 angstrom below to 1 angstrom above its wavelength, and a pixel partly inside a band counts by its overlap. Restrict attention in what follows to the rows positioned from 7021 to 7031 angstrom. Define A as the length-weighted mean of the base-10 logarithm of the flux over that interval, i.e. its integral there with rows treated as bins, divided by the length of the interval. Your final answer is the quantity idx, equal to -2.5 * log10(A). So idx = -0.418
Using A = 1.47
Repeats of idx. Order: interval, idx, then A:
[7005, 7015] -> -0.419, 1.47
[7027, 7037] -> -0.423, 1.48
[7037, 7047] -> -0.424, 1.48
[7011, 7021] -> -0.430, 1.49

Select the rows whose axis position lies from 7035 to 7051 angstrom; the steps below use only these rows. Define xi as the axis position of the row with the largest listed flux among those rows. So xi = 7042 angstrom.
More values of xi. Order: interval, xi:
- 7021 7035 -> 7032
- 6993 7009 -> 6996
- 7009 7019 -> 7018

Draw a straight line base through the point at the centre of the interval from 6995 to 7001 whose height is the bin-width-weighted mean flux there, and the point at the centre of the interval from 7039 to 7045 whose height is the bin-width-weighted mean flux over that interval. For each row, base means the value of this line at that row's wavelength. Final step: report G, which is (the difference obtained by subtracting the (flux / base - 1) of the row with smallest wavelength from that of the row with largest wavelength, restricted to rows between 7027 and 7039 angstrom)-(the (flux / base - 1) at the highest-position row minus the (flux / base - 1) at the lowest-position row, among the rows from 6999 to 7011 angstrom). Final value 0.06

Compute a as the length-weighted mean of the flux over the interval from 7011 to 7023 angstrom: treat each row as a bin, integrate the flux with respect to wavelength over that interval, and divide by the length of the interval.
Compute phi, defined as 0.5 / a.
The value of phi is 0.0163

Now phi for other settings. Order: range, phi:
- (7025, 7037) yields 0.0169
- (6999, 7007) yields 0.0166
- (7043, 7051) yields 0.0171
